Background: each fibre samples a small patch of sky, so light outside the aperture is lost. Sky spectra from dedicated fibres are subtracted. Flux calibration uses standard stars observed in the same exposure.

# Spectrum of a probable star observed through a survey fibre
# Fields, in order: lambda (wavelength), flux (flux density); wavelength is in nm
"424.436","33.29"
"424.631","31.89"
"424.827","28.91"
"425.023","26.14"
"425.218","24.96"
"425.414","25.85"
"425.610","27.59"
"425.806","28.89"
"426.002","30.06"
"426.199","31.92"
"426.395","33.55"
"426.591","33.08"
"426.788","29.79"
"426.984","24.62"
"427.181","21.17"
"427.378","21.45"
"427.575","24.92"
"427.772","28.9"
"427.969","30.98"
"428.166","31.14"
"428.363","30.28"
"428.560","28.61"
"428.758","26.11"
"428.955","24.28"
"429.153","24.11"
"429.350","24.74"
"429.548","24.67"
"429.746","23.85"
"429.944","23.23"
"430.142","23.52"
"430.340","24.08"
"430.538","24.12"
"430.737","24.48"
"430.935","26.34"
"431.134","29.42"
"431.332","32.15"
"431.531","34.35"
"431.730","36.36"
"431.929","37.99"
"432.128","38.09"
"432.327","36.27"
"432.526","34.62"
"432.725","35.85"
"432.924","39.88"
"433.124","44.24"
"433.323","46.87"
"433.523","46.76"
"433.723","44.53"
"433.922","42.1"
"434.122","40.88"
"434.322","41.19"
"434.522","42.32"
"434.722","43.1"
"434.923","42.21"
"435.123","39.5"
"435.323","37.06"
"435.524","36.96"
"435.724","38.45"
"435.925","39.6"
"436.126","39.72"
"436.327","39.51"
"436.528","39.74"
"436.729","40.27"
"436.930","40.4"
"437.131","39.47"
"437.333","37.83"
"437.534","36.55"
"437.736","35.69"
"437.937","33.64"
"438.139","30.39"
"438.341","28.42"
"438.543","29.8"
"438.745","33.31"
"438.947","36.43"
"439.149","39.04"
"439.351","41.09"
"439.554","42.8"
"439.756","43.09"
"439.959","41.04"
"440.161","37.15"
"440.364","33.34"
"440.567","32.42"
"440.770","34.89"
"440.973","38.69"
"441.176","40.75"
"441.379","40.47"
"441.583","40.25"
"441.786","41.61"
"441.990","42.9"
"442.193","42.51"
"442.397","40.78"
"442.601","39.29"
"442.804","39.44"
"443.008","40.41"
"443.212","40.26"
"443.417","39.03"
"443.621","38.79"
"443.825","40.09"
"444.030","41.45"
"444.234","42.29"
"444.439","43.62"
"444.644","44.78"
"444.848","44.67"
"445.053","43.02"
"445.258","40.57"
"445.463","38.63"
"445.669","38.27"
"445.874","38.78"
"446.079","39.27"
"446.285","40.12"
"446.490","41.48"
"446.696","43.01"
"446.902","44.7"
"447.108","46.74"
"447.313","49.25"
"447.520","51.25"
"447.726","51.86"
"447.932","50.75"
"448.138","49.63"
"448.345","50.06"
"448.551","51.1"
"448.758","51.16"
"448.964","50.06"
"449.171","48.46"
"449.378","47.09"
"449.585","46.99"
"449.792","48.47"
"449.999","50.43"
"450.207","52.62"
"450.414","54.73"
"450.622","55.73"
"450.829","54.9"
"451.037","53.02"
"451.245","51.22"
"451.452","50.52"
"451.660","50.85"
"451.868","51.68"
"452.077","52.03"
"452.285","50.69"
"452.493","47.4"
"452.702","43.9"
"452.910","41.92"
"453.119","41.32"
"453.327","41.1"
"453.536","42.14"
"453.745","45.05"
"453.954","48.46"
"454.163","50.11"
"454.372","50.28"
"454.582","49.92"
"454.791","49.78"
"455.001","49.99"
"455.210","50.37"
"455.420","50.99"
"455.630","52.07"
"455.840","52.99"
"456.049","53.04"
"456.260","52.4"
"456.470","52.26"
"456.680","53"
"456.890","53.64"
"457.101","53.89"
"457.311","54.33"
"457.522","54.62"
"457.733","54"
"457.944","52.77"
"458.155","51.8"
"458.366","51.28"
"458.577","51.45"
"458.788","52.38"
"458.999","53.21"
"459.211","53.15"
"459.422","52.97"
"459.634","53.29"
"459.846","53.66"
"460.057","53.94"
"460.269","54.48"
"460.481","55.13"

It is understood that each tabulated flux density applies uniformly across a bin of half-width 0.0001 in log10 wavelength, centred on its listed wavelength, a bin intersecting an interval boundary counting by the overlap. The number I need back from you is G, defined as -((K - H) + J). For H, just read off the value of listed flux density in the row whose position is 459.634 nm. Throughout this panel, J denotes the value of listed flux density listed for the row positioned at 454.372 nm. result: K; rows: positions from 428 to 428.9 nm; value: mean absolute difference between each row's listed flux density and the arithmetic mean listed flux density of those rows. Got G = 1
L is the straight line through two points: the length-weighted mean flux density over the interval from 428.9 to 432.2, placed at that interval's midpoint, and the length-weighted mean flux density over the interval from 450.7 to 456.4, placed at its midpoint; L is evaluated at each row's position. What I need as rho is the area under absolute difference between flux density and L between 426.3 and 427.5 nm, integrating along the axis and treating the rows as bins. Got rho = 6.0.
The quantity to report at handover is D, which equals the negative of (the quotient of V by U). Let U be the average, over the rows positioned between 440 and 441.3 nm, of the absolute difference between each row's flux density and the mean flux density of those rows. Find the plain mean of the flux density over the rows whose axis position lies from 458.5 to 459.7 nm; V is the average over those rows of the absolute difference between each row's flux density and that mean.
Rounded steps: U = 2.7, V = 0.6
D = -0.2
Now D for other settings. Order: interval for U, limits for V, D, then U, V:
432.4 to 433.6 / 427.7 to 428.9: -0.3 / 4.6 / 1.5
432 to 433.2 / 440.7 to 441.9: -0.7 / 2.6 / 1.8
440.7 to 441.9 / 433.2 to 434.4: -1.3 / 1.8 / 2.3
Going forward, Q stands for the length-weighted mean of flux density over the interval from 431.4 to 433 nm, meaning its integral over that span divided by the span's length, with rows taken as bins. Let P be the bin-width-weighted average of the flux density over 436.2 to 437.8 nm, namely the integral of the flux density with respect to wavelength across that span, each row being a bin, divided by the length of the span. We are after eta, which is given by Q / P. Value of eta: 0.9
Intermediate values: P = 38.8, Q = 37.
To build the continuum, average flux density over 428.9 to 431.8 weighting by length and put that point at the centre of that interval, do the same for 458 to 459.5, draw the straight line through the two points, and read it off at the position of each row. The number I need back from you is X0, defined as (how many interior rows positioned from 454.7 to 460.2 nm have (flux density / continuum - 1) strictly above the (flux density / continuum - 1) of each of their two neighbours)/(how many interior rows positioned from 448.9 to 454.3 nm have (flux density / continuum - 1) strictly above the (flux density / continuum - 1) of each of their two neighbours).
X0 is 1.5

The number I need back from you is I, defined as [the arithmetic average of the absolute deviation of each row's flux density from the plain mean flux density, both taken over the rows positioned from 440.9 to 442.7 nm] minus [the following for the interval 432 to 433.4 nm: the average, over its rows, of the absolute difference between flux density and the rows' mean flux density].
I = -3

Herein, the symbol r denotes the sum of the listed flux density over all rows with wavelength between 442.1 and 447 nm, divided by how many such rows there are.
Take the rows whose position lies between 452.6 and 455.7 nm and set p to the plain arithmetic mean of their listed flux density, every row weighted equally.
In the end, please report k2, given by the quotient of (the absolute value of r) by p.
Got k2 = 0.870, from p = 47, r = 41.1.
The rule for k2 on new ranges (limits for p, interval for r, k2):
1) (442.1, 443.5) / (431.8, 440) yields 0.968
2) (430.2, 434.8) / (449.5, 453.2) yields 1.357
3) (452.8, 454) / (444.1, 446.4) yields 0.953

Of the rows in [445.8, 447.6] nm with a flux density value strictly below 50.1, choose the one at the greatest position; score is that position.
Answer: 447.313 nm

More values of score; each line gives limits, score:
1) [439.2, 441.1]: 440.973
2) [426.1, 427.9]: 427.772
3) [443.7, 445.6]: 445.463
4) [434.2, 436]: 435.925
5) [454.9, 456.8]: 455.001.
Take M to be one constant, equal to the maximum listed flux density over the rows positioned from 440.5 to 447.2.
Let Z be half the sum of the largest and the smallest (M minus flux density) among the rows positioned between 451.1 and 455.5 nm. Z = 0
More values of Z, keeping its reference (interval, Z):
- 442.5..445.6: 5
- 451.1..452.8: -1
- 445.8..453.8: -1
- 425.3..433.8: 13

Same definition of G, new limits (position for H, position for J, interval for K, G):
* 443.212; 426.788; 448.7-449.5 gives 9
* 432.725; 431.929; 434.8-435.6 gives -4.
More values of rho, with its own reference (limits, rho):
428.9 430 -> 3.0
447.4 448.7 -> 8.6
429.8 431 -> 4.3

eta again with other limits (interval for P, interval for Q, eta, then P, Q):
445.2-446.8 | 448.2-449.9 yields 1.2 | 40.0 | 49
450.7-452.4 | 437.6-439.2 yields 0.6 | 51.9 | 33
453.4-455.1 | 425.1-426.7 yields 0.6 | 48.1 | 29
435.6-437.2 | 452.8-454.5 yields 1.1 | 39.6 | 45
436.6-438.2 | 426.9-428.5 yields 0.7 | 37.0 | 27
